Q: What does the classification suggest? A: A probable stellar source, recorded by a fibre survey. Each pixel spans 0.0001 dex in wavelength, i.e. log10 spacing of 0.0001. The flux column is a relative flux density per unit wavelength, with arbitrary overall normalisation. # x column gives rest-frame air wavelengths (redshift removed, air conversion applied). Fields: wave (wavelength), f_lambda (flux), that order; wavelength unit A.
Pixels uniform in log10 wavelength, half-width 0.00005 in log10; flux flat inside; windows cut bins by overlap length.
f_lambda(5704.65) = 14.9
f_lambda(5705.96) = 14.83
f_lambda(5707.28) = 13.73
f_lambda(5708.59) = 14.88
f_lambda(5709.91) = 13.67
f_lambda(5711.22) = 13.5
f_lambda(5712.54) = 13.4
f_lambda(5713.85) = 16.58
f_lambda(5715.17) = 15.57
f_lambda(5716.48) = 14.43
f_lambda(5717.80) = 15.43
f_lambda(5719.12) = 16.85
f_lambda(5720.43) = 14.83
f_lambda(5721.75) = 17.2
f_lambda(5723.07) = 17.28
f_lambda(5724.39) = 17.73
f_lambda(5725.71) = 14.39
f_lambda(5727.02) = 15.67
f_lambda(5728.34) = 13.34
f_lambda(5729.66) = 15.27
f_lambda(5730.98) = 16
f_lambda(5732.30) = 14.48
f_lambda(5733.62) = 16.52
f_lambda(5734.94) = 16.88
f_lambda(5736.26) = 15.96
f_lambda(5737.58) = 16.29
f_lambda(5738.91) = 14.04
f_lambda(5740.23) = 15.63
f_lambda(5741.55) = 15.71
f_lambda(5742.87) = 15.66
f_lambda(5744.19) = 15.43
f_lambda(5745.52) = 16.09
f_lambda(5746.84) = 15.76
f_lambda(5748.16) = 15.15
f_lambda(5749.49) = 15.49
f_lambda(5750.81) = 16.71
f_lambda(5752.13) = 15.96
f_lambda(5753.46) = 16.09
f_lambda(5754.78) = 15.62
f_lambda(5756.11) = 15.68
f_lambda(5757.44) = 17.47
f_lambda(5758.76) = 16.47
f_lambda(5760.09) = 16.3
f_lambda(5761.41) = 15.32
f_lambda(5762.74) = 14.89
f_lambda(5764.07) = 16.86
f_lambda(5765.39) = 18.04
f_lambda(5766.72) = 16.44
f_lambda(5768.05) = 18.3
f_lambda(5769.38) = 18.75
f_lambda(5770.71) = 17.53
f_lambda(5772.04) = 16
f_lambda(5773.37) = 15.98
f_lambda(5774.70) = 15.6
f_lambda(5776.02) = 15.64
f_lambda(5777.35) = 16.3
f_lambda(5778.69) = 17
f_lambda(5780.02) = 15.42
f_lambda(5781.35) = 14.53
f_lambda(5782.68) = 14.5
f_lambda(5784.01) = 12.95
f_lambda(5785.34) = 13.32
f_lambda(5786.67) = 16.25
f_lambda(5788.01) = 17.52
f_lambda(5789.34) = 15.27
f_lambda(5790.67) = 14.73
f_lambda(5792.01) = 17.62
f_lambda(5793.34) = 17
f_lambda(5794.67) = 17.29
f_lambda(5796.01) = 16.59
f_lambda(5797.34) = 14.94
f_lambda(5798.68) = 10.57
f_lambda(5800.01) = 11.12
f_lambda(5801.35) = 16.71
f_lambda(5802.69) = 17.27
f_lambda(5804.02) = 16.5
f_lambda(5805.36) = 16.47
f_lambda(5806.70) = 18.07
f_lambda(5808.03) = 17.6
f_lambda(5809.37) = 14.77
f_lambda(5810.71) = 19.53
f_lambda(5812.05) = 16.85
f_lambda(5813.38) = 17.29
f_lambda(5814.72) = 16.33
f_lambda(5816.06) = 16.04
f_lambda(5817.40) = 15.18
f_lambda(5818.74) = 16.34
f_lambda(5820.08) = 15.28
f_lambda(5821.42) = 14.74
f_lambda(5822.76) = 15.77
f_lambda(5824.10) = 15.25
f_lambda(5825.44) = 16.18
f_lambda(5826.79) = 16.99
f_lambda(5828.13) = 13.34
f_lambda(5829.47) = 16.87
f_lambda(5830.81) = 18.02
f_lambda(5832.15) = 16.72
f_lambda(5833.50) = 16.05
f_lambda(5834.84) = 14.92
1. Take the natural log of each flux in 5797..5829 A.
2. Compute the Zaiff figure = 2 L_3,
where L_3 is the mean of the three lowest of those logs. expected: 4.91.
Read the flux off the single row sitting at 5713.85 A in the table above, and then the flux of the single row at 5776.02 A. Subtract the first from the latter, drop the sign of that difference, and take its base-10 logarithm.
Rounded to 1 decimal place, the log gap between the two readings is 0.0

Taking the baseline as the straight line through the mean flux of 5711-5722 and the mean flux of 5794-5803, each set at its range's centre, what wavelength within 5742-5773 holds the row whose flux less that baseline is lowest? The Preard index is 5762.74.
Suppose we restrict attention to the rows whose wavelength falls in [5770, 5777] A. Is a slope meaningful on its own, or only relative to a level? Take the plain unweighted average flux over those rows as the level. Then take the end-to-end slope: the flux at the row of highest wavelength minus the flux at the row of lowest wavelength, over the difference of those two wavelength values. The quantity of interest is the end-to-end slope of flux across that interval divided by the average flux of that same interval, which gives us -0.022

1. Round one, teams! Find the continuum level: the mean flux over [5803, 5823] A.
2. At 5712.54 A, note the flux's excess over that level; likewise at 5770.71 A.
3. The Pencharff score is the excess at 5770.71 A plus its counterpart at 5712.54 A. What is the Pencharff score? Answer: -2.0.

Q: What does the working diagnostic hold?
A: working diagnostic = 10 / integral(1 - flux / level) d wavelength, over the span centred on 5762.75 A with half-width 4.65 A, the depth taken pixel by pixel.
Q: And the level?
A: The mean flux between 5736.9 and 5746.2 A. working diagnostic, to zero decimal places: -21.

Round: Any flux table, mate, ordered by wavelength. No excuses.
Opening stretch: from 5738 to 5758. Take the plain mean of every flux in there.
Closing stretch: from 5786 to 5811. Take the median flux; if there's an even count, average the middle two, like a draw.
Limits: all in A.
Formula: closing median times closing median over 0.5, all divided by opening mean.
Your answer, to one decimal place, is 34.9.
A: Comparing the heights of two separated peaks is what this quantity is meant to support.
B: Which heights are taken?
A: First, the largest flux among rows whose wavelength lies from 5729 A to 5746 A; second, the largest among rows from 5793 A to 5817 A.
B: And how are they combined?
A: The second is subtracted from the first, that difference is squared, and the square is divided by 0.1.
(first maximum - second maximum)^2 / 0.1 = 70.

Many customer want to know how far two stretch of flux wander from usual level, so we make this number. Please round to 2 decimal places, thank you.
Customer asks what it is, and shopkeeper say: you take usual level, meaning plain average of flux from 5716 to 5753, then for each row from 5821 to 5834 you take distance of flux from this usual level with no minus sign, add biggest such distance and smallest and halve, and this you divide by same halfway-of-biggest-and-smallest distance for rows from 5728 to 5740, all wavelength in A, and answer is 0.93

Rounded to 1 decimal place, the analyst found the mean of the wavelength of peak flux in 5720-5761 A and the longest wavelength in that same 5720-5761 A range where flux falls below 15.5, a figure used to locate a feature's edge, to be 5736.9 A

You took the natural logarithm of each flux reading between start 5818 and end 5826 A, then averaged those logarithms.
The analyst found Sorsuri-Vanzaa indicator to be 2.75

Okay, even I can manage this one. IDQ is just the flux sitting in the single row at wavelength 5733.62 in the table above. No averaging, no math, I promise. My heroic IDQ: 16.52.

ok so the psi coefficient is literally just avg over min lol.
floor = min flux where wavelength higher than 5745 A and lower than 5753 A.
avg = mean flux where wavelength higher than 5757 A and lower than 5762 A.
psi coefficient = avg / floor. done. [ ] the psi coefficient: 1.08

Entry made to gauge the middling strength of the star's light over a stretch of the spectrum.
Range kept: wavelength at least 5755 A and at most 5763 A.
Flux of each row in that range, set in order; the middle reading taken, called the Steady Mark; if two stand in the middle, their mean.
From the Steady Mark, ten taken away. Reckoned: 6.0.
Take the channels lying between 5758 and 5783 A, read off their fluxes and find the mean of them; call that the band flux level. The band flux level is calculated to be 16.3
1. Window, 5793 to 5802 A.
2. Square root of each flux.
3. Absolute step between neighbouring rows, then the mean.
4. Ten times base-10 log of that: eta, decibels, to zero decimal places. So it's -5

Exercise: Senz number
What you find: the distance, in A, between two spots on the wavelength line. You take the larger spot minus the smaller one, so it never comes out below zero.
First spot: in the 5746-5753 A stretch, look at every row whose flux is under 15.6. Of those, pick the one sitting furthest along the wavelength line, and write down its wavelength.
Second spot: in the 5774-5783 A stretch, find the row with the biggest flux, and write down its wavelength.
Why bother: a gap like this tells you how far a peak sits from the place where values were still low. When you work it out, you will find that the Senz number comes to 29.2 A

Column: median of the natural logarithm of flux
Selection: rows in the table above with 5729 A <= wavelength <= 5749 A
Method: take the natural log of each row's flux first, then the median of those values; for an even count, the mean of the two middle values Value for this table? 2.75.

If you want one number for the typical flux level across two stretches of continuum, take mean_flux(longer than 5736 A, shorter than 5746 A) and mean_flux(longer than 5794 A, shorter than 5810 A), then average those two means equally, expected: 15.6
